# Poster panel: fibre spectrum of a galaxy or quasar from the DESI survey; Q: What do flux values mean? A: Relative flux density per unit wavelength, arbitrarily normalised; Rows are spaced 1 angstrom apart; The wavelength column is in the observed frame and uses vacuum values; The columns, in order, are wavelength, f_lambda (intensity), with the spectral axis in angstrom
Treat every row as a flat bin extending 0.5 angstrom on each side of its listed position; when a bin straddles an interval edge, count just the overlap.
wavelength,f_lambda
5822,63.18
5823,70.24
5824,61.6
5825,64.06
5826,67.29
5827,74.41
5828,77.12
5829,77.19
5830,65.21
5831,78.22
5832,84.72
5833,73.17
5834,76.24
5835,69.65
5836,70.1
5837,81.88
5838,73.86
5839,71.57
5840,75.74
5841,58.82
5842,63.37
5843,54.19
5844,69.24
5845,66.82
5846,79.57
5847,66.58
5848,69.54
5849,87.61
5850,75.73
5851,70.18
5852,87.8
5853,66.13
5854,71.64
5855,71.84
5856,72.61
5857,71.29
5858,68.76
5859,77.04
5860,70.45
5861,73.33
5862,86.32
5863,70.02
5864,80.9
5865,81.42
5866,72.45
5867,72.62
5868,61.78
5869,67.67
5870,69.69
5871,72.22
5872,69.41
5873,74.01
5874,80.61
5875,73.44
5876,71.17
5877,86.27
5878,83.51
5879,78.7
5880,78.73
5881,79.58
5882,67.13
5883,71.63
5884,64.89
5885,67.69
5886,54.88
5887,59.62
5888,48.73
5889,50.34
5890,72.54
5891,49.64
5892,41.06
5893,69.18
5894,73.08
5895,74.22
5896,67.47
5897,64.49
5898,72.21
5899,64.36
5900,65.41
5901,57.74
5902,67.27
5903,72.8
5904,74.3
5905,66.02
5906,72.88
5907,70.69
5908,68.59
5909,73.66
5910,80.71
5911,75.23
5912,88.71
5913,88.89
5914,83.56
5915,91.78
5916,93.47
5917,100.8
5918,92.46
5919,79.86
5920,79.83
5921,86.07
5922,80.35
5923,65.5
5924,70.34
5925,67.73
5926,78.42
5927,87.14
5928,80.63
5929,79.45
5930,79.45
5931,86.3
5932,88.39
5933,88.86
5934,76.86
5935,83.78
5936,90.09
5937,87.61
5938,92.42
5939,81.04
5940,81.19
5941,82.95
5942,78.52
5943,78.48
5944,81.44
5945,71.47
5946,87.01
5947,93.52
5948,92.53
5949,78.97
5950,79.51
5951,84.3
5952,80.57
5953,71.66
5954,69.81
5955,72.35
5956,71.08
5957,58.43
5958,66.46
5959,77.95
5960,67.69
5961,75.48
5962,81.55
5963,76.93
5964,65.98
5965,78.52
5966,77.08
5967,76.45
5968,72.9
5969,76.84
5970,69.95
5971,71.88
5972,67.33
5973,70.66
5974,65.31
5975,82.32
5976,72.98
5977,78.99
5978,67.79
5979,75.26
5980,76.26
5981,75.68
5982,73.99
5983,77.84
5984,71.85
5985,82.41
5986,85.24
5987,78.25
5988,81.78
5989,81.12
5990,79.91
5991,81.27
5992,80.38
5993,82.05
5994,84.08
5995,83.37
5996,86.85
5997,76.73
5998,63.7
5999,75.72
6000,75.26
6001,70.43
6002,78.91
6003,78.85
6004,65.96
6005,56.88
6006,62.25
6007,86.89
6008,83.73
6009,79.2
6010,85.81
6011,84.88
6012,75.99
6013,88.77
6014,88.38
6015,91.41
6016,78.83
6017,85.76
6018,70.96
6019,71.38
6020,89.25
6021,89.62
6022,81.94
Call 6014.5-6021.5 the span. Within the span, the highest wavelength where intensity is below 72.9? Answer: 6019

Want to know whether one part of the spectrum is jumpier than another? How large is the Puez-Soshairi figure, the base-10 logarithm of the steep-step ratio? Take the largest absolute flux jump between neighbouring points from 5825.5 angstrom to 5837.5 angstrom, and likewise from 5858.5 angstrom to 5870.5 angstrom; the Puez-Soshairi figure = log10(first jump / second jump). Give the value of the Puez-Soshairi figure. -0.10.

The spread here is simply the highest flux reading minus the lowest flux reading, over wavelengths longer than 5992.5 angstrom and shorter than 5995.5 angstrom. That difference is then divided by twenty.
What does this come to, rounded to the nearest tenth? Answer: 0.1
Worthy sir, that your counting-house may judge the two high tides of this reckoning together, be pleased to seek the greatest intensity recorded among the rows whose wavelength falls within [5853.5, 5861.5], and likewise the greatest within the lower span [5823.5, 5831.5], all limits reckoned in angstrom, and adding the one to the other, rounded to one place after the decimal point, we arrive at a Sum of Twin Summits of 155.3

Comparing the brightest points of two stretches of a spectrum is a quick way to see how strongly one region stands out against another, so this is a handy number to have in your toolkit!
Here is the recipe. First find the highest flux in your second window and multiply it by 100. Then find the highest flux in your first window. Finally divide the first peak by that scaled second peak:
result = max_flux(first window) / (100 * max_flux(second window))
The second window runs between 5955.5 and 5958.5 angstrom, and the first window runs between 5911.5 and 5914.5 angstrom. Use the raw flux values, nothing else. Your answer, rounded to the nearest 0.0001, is 0.0125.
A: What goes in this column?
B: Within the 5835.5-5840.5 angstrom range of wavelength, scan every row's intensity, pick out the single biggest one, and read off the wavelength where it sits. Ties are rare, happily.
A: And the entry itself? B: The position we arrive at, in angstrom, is 5837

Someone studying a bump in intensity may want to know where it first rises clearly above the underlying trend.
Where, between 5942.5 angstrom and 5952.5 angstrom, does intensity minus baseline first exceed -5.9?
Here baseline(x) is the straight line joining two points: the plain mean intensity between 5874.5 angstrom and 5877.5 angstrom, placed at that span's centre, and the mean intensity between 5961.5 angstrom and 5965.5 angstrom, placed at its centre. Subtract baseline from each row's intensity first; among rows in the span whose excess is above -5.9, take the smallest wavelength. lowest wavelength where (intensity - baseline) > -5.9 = 5943 angstrom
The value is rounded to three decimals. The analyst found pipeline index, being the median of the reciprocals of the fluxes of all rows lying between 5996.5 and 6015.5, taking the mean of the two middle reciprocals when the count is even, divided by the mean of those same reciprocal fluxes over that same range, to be 0.965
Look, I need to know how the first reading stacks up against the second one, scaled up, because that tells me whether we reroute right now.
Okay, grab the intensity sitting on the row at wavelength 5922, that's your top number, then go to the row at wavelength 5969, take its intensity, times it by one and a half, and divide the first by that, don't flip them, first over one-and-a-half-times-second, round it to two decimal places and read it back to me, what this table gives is 0.70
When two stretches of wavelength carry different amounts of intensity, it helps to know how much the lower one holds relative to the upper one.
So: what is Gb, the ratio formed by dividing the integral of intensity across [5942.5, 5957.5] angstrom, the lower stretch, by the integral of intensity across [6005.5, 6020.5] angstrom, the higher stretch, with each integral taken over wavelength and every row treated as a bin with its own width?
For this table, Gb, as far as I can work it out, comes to 0.957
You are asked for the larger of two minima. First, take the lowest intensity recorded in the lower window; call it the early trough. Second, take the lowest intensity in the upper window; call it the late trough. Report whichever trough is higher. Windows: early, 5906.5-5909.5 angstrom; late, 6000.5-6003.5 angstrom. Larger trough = 70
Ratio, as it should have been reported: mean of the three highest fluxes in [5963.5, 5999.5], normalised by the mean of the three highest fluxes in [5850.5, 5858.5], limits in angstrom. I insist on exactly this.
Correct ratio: 1.10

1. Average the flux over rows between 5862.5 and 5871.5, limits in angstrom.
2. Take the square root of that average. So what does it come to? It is 8.5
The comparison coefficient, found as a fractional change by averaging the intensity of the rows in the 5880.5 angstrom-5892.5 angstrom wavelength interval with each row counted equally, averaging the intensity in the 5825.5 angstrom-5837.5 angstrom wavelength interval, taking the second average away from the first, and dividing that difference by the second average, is -0.19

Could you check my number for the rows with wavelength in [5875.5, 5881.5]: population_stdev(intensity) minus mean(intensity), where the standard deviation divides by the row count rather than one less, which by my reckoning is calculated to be -75.0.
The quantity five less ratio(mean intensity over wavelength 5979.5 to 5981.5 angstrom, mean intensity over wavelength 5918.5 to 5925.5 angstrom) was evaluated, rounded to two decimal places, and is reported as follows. 4.00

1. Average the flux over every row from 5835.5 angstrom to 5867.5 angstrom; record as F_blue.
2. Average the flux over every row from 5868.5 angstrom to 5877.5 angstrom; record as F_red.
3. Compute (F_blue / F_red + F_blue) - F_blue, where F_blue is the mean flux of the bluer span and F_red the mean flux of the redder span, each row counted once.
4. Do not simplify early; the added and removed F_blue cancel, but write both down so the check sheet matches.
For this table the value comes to 0.99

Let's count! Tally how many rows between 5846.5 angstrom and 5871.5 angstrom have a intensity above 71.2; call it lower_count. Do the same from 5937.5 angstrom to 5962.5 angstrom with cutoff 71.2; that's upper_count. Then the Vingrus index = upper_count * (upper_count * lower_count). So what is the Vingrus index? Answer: 6000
